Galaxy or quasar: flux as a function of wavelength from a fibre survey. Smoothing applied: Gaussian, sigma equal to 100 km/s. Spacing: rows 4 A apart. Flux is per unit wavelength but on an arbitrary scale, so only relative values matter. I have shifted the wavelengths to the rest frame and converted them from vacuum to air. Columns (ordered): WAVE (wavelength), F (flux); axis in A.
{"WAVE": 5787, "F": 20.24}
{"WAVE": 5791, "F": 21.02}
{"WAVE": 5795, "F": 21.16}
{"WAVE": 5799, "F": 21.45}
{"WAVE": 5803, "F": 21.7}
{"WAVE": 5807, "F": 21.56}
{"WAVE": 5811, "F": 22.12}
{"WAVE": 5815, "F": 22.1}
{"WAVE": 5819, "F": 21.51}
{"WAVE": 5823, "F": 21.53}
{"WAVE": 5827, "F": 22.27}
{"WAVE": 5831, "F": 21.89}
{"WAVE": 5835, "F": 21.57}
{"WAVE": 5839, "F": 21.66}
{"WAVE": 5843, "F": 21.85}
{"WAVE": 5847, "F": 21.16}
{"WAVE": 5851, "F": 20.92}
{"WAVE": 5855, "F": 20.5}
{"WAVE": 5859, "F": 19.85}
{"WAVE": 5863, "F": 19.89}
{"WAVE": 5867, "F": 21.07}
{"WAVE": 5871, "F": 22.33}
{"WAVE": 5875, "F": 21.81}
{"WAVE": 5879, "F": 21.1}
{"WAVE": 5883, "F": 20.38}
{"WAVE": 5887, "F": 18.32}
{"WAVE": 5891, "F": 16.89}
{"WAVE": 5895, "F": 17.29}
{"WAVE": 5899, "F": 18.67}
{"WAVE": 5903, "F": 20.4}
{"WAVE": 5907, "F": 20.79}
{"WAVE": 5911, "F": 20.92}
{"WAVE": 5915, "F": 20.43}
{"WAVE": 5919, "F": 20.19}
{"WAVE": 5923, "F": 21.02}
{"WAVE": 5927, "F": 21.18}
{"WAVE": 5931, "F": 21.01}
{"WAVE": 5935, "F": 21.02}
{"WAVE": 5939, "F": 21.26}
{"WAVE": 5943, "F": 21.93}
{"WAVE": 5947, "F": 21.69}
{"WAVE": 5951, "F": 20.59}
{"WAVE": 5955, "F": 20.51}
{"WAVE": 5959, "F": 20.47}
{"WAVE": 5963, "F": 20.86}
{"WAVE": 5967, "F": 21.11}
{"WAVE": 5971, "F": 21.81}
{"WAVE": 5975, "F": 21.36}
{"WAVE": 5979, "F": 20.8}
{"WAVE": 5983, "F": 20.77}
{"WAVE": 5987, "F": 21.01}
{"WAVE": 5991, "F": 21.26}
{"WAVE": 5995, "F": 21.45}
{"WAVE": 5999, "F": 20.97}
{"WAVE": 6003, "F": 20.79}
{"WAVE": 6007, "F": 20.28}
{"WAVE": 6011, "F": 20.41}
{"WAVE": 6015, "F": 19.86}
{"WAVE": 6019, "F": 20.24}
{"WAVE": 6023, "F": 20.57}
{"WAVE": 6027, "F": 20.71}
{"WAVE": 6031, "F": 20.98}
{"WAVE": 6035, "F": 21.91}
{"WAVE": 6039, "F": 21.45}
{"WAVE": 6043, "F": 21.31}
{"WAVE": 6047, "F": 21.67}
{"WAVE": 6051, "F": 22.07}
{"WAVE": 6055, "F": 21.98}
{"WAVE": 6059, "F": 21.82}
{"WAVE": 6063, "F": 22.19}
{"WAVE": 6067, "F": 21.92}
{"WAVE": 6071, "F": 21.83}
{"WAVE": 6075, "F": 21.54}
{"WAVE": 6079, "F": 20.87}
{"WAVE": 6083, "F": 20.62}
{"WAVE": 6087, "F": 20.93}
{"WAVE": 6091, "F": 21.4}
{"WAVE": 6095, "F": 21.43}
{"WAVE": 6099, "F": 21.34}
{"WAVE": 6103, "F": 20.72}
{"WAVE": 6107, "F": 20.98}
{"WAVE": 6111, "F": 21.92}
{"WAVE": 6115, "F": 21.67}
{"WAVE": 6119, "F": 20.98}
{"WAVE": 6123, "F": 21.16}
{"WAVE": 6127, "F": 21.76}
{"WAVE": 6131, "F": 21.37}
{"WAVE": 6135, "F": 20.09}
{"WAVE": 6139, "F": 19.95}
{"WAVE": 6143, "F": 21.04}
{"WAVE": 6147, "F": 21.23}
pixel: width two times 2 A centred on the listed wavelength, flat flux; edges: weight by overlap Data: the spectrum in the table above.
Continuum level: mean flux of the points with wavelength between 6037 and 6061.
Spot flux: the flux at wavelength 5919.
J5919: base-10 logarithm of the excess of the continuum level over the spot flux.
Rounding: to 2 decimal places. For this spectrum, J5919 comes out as 0.18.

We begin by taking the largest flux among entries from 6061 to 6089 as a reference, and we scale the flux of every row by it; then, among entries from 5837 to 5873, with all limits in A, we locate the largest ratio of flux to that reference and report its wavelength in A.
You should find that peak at 5871 A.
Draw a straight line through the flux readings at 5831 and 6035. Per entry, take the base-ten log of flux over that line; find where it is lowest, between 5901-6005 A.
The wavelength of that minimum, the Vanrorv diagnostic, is 5919 A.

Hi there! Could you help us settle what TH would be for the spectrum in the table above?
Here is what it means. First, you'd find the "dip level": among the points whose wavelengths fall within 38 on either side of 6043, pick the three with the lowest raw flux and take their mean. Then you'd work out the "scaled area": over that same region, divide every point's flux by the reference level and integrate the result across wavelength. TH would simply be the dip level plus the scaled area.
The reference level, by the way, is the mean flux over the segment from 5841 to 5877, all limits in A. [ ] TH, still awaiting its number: 97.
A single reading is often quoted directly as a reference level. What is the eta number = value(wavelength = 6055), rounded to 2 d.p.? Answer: 21.98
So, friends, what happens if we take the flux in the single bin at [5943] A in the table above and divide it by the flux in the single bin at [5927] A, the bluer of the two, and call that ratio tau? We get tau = 1.04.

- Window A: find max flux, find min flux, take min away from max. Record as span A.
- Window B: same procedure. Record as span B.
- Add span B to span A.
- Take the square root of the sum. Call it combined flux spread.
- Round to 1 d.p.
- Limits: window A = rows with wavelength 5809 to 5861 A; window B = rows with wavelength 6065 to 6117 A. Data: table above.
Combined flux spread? 1.9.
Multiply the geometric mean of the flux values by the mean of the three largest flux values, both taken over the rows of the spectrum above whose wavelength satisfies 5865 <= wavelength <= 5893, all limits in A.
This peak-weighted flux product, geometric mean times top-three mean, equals 439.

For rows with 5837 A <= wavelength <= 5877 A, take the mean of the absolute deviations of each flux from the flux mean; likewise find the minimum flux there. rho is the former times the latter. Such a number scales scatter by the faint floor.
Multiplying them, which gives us 13.1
